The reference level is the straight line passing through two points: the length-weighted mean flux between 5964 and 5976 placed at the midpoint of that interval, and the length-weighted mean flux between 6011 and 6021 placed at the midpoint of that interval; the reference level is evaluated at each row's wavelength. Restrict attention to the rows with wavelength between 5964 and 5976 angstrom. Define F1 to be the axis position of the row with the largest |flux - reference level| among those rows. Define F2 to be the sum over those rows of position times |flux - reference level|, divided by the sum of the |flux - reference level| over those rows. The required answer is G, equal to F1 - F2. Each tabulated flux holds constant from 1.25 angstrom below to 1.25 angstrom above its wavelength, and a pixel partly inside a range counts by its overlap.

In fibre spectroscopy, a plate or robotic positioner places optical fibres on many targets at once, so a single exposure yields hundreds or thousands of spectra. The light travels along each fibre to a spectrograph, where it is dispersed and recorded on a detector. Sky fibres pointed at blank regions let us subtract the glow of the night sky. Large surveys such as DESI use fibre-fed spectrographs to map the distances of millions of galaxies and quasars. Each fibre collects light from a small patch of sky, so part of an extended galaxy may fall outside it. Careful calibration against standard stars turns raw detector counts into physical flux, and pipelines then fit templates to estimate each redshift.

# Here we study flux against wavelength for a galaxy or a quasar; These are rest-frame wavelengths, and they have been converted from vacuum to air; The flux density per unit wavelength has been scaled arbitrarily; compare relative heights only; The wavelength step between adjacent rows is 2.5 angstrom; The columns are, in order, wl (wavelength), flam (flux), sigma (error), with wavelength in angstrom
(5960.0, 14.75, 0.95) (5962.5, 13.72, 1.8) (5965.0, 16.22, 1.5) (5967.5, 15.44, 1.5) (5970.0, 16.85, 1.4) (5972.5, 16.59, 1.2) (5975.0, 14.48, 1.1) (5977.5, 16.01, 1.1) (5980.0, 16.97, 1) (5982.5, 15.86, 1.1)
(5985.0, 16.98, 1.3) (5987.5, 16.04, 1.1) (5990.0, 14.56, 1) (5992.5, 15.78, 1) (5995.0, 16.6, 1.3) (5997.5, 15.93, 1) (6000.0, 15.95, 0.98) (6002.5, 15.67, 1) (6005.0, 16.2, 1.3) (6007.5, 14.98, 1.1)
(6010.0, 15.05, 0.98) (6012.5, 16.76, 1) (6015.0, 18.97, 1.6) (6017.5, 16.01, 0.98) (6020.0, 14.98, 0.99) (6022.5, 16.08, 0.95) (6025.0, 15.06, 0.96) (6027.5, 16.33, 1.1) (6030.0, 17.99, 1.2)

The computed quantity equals 3.4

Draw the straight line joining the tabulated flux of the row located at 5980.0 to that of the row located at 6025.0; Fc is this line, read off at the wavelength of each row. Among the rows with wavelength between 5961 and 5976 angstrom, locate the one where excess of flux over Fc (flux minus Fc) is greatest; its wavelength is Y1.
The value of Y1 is 5970.0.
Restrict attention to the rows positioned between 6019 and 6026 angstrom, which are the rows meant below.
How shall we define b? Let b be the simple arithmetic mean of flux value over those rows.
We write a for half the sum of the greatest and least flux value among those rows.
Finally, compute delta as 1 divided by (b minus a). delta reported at -6.4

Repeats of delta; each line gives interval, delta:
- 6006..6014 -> -3.7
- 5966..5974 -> 6.7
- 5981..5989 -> -7.9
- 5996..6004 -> 25.0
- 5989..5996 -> 15.0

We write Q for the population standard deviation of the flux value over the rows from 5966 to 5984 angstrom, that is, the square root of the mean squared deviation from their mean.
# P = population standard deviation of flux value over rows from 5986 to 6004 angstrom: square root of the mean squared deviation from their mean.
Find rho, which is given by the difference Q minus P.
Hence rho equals 0.24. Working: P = 0.57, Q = 0.81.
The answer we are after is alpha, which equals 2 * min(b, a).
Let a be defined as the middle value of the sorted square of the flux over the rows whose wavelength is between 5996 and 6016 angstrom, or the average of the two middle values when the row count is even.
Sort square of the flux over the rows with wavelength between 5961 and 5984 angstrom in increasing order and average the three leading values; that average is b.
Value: 424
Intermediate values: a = 254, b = 212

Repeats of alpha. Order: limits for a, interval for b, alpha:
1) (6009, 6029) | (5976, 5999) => 475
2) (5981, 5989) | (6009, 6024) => 471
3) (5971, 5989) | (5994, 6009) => 482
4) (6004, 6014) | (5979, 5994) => 475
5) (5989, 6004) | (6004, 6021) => 450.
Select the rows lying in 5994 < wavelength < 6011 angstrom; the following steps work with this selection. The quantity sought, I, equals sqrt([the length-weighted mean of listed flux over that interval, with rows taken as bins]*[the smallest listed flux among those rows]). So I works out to 15.4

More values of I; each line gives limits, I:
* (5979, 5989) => 16.1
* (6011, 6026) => 15.6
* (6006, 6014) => 15.3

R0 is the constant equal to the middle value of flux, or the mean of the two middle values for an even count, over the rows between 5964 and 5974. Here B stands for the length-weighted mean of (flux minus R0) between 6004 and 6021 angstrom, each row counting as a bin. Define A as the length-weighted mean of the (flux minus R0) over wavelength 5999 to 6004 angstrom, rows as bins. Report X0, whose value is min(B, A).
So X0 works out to -0.58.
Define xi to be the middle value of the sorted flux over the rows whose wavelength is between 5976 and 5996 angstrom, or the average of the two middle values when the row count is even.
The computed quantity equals 16.0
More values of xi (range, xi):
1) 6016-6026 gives 15.5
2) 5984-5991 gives 16.0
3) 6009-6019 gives 16.4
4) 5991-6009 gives 15.9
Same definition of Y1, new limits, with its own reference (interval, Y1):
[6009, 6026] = 6015.0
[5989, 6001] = 5995.0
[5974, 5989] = 5985.0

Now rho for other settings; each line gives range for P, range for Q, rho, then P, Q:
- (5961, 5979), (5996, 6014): -0.48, 1.06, 0.58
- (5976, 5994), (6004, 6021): 0.57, 0.76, 1.33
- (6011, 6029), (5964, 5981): -0.43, 1.24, 0.81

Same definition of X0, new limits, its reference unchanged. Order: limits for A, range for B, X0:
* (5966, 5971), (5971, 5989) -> -0.29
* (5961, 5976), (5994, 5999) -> -0.85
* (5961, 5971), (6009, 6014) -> -0.90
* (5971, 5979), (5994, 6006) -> -0.64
